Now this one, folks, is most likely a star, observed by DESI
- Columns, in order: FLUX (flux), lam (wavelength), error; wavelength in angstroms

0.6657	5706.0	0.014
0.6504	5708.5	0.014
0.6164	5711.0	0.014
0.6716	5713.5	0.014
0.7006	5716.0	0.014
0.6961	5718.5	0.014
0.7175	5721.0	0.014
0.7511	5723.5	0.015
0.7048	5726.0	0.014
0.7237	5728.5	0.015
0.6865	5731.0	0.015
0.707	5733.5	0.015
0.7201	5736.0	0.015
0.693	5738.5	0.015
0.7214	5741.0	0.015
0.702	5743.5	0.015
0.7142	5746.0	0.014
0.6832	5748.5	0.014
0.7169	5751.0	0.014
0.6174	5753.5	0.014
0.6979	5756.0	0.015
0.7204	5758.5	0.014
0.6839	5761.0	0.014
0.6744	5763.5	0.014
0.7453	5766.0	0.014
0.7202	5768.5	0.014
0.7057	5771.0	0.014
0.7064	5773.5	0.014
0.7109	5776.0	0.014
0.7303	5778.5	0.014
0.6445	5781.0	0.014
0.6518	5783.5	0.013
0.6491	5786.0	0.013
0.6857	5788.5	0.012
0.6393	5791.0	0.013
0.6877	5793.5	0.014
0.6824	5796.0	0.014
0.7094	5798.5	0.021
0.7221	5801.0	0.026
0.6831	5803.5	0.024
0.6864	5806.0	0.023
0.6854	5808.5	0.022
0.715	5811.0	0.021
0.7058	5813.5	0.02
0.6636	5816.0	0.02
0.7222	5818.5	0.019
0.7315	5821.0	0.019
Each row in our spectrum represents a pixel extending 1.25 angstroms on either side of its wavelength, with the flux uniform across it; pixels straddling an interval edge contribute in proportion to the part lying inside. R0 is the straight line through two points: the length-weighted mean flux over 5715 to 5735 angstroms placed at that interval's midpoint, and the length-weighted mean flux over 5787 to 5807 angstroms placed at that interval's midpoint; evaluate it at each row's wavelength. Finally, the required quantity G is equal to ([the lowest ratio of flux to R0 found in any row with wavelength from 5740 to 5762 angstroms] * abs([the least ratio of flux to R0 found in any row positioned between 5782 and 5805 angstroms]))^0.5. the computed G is 0.90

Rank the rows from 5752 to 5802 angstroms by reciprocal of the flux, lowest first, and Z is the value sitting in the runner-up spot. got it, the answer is 1.37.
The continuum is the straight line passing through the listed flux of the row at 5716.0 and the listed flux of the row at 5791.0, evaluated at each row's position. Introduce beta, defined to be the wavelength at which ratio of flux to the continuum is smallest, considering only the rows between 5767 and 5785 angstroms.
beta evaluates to 5781.0 angstroms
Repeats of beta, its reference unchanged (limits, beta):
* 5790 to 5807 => 5791.0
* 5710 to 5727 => 5711.0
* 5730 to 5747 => 5731.0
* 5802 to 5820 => 5816.0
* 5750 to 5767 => 5753.5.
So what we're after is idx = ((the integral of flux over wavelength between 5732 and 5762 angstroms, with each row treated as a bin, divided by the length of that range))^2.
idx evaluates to 0.487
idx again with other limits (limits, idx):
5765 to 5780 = 0.516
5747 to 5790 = 0.477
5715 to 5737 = 0.507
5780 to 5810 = 0.459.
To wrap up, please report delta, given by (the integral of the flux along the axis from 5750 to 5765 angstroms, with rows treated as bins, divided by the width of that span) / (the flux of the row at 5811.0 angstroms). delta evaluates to 0.96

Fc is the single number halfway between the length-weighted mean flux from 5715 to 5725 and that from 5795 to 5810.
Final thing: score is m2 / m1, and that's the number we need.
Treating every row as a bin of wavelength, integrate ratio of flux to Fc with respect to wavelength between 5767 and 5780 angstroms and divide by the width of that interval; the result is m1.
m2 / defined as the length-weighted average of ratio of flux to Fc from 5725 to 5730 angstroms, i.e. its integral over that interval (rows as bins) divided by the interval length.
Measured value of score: 1.00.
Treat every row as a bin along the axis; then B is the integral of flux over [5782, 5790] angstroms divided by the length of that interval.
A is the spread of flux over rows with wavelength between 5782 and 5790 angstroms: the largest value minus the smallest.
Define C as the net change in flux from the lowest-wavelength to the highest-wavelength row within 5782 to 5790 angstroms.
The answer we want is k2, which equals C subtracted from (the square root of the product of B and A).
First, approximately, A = 0.037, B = 0.661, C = 0.03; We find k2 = 0.122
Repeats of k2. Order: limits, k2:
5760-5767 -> 0.161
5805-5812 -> 0.115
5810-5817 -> 0.240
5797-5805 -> 0.192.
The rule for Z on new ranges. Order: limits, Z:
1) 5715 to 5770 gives 1.34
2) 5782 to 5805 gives 1.41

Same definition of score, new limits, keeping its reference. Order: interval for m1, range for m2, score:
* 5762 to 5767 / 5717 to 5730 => 1.02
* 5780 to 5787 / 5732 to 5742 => 1.09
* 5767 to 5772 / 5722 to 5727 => 1.02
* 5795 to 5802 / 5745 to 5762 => 0.98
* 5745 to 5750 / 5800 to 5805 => 1.00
